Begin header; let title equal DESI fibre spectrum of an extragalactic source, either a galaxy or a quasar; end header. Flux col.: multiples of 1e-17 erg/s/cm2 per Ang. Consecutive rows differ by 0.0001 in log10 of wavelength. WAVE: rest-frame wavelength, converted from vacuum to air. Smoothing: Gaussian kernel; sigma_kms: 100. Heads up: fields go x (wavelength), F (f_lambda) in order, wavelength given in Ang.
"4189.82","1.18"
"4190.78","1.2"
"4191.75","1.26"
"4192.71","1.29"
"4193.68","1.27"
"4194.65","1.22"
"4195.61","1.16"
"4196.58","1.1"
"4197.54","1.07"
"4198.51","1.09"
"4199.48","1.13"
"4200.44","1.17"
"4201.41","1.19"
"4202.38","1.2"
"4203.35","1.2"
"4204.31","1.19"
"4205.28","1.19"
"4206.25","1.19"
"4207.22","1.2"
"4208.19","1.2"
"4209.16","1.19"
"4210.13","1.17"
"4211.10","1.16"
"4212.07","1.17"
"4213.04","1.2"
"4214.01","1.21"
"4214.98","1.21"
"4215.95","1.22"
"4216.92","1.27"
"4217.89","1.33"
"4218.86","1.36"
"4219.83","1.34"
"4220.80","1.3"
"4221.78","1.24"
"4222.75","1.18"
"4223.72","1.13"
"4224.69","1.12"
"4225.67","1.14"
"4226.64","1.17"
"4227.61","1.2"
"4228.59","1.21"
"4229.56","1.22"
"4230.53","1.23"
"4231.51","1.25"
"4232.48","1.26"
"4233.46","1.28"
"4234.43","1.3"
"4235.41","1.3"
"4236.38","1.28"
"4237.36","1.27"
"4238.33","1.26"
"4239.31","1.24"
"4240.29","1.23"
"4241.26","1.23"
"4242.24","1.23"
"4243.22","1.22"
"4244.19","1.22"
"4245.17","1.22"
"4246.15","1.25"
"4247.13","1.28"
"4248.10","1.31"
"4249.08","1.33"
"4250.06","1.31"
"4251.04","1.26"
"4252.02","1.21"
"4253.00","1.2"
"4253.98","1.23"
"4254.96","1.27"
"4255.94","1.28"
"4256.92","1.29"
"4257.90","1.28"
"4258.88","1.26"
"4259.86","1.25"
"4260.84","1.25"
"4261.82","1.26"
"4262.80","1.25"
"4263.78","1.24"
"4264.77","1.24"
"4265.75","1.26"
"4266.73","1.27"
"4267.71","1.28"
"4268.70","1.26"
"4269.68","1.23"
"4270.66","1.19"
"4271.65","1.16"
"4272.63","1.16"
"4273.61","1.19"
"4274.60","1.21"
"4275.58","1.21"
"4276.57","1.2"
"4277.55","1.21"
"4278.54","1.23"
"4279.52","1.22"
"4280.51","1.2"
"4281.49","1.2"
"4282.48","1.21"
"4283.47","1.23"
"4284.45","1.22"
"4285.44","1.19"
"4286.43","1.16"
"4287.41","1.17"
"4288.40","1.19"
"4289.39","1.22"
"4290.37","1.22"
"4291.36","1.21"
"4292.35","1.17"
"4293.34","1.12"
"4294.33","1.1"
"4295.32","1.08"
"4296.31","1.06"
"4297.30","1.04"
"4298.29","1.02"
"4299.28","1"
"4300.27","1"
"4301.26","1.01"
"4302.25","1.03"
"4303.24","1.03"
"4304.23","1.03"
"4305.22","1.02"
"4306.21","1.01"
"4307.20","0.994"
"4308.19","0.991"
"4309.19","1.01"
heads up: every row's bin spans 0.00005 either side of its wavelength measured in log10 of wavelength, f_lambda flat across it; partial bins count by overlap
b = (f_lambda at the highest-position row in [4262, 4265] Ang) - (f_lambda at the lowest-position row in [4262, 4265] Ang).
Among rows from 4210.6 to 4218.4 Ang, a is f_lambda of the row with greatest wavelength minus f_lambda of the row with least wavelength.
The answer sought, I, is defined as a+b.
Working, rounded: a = 0.17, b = -0.01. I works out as 0.160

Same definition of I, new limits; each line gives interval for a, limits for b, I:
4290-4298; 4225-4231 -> -0.090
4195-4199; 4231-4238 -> -0.050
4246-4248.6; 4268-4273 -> -0.040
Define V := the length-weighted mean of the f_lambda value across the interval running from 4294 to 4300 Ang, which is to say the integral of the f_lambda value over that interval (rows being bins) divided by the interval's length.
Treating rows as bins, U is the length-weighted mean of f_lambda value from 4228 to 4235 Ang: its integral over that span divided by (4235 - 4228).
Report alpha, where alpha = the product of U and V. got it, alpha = 1.31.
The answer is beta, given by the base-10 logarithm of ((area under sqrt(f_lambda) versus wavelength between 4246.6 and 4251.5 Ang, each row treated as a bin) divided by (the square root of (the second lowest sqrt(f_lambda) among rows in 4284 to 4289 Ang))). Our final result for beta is 0.7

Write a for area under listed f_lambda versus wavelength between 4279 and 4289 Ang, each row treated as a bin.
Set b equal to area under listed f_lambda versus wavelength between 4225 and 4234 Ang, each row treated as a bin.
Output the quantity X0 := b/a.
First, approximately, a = 12.0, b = 11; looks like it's 0.91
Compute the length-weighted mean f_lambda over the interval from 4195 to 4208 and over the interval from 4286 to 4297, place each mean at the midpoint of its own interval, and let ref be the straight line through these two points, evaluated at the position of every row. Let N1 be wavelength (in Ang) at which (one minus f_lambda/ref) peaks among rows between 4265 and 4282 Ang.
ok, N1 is 4271.65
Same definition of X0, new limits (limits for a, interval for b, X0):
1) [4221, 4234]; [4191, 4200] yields 0.68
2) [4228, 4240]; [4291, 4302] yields 0.78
